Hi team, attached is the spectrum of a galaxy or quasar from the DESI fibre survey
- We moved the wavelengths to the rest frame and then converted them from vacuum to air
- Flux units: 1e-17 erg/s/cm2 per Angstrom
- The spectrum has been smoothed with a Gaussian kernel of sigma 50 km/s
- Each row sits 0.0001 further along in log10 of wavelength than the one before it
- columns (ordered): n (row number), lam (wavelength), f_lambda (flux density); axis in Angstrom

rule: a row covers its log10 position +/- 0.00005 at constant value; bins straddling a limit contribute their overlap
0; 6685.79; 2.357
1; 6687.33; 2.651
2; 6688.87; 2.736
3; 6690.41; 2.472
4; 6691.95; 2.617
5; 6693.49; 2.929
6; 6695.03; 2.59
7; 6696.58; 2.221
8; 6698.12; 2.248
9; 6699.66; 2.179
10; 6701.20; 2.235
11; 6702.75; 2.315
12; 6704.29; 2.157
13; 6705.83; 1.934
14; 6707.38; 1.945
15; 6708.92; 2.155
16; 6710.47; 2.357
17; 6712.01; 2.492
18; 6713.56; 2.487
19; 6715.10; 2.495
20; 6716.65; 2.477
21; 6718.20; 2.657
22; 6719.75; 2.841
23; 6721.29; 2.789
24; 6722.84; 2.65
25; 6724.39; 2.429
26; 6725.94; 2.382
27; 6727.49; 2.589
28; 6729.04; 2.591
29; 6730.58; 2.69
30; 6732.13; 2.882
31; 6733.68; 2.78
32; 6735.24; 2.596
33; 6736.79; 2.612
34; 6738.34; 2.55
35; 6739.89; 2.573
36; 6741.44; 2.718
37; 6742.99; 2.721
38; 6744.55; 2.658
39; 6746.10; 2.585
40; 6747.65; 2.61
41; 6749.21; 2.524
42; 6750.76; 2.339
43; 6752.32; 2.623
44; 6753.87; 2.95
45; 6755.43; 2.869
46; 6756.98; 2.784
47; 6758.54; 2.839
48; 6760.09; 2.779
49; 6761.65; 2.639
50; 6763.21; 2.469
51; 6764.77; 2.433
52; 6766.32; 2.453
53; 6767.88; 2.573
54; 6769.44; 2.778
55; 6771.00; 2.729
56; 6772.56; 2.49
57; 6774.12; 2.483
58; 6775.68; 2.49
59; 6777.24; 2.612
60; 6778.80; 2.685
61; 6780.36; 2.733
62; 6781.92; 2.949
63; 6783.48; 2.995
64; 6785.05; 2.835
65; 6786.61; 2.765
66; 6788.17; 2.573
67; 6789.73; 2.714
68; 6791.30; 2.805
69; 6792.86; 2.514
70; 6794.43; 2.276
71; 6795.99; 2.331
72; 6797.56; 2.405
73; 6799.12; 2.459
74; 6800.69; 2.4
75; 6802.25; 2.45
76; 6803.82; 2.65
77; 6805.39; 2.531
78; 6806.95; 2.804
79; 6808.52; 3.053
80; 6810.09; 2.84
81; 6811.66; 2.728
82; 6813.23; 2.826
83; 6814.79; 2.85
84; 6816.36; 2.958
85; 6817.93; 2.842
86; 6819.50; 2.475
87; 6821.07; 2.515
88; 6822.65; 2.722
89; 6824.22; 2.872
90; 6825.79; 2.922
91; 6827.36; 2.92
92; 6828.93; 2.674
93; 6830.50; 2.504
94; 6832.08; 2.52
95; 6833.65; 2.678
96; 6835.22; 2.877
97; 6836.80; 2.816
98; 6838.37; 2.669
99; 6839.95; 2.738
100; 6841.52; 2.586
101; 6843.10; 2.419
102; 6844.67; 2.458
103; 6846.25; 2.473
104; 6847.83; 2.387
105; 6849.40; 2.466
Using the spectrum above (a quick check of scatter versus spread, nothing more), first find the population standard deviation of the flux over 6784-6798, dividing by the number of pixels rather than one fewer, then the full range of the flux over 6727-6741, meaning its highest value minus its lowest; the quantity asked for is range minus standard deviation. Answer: 0.13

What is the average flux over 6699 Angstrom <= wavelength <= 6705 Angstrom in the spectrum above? 2.22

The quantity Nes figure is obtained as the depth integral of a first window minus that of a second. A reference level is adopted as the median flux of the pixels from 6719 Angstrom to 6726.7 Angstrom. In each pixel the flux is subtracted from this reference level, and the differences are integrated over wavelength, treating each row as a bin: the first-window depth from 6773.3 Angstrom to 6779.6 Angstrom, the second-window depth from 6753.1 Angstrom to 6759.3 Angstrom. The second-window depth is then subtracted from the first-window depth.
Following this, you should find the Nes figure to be 1.8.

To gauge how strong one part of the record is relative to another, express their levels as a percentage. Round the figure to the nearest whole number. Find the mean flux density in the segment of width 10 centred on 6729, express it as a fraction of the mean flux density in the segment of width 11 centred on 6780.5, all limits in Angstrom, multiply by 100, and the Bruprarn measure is 95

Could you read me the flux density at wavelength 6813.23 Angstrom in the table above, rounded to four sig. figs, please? 2.826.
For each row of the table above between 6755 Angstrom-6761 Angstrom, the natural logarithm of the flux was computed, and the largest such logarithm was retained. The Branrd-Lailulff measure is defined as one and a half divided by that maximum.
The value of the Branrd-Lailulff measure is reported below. 1.42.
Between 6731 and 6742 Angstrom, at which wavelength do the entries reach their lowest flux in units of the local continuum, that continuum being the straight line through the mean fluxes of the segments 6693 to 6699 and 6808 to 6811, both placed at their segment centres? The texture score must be 6738.34 Angstrom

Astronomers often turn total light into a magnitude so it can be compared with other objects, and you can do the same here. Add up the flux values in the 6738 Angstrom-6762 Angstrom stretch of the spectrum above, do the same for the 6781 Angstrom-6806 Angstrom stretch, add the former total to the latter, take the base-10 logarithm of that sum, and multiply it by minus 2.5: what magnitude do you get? -4.82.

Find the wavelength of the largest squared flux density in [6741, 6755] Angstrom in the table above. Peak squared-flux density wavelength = 6753.87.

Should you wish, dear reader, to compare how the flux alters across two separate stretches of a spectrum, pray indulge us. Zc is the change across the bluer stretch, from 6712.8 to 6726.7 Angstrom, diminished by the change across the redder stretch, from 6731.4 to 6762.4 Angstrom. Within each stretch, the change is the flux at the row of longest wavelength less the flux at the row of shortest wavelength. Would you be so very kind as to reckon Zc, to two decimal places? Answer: 0.14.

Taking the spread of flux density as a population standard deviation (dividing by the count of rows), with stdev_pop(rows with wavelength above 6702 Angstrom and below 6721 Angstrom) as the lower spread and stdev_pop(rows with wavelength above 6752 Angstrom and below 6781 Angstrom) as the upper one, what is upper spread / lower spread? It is 0.58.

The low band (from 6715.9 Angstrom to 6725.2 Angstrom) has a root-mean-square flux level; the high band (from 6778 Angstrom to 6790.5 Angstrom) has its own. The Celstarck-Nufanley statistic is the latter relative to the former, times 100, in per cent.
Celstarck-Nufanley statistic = 105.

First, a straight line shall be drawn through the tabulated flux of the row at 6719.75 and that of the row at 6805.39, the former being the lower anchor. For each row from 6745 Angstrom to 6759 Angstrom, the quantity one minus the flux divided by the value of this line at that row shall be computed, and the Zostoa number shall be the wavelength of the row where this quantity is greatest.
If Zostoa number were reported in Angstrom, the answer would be 6750.76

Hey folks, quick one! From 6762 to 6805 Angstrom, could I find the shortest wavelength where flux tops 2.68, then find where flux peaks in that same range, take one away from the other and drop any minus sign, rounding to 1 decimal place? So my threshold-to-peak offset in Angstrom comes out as 14.0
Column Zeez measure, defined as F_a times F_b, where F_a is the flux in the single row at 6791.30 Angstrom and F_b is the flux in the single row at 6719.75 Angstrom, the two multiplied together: 8.0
